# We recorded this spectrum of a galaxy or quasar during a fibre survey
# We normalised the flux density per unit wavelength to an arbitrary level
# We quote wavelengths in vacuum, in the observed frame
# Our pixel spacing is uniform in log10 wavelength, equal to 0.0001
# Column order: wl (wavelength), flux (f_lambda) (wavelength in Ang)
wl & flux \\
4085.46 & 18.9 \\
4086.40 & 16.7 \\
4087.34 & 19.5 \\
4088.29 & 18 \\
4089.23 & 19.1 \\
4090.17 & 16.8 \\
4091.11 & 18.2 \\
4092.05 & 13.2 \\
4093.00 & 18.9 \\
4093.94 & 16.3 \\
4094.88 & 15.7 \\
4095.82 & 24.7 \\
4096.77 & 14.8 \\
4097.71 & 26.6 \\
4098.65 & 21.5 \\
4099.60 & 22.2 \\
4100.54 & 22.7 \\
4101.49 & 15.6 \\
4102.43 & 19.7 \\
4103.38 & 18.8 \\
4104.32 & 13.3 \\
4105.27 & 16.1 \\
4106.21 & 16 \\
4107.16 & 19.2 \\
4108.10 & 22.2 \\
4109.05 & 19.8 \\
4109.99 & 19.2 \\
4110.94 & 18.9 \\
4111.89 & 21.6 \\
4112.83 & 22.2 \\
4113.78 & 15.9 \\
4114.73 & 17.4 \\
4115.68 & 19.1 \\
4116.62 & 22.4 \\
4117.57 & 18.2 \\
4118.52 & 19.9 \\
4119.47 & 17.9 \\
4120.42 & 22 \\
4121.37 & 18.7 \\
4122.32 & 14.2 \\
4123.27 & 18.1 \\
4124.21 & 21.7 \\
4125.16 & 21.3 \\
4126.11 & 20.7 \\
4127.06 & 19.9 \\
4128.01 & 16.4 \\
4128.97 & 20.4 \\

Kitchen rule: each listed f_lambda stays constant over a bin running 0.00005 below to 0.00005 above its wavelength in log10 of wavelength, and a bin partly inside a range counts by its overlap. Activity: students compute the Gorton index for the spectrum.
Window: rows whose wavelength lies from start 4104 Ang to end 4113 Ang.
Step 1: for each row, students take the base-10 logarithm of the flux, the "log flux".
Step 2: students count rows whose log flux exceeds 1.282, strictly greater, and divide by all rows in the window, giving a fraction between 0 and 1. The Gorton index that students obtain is 0.60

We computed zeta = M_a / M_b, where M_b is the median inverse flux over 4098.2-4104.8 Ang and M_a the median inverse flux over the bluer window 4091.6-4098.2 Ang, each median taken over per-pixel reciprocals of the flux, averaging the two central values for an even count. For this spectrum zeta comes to 1.21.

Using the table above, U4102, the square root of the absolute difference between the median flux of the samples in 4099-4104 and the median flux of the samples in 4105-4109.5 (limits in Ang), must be 0.71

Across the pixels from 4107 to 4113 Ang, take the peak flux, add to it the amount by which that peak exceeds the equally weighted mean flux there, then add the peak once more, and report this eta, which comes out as 46.2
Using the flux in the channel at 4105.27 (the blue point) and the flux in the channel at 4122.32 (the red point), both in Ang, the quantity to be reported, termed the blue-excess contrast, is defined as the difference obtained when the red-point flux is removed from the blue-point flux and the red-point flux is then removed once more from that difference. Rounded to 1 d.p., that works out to -12.3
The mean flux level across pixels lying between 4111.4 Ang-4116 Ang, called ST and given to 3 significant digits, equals 19.2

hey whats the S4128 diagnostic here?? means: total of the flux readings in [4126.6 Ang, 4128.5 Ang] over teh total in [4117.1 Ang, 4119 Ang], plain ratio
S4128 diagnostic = 0.95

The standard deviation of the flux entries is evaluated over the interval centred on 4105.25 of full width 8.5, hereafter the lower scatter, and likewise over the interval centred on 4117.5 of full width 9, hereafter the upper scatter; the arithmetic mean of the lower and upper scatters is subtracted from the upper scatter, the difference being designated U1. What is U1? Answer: -0.3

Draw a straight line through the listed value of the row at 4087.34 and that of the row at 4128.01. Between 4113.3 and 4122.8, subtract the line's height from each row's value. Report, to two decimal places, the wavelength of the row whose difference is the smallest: 4122.32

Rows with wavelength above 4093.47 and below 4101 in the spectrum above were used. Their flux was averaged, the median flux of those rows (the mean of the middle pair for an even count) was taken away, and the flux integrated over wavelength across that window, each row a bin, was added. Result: 154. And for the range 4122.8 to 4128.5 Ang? 112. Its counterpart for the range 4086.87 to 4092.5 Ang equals 98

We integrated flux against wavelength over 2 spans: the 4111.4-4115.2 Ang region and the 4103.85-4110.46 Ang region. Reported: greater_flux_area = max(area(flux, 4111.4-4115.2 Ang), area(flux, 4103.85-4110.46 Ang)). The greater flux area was 119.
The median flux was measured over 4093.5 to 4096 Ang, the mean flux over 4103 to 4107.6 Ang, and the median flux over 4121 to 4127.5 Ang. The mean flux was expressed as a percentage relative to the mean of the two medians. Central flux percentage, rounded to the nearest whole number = 92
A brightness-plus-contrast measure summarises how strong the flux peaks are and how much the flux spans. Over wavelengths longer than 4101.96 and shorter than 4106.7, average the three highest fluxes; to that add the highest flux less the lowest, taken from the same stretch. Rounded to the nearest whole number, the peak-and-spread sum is 25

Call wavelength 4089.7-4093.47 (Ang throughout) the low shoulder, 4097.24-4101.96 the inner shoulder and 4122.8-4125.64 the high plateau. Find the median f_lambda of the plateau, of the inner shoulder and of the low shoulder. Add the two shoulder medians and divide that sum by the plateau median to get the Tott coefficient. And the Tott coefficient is 1.86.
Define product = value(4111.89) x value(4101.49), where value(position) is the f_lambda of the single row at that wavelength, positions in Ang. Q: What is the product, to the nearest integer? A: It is 337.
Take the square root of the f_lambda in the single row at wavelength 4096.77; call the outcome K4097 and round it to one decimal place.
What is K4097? 3.8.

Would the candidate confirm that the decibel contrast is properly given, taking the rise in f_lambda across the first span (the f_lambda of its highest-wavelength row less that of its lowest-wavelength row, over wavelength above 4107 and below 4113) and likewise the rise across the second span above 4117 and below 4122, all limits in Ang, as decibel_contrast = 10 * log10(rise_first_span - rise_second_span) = 4.0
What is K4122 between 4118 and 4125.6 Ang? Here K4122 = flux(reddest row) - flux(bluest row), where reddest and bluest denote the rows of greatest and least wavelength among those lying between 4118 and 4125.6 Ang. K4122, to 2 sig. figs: 1.4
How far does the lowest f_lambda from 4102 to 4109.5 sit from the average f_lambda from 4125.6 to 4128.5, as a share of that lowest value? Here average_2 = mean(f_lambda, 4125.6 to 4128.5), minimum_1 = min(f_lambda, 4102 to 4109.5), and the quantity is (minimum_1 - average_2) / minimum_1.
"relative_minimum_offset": -0.43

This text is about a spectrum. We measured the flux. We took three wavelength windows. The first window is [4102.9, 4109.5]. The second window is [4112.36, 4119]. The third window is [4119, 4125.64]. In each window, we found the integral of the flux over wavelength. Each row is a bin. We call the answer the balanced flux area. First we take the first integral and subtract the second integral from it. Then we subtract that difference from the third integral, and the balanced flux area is 137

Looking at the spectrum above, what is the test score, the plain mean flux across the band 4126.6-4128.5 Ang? 18.1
